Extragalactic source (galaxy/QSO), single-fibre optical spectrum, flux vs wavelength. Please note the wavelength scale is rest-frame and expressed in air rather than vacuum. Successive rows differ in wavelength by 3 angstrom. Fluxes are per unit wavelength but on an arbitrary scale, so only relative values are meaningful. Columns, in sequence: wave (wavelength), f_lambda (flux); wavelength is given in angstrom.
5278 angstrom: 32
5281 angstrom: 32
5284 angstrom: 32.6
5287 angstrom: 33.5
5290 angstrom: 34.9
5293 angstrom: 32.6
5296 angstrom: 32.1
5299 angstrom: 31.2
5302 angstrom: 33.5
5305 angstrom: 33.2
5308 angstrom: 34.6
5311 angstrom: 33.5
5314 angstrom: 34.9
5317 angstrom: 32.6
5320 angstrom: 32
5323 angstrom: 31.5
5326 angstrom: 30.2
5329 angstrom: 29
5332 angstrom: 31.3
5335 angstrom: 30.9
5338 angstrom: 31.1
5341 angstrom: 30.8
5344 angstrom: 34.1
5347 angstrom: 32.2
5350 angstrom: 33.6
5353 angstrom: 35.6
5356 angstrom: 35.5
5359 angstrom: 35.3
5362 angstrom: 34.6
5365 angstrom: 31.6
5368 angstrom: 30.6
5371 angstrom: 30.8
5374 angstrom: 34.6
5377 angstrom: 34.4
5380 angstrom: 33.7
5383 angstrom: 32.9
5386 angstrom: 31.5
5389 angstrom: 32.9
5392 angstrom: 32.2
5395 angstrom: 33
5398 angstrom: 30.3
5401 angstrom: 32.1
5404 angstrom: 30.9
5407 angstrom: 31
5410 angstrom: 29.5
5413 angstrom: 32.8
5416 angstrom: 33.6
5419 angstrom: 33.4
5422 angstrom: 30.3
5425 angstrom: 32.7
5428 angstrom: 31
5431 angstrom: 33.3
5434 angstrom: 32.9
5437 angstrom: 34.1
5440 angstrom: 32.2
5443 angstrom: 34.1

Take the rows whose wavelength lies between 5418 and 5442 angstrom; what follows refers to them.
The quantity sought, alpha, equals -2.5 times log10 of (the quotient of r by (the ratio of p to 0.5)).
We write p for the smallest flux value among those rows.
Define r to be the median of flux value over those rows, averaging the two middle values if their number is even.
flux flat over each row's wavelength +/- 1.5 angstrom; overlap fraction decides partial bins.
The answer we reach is 0.666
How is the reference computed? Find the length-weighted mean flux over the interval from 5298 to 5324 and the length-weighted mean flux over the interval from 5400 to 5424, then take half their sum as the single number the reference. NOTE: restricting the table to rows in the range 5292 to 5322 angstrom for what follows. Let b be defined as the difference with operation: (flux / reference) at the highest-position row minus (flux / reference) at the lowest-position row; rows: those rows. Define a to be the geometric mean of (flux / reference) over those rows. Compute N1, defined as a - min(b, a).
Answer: 1.04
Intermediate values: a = 1.02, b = -0.019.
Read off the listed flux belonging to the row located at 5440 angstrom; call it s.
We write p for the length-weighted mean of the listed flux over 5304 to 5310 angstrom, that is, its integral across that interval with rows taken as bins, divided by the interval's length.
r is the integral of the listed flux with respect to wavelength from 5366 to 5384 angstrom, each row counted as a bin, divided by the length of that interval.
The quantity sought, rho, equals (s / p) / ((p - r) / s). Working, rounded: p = 33.9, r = 32.8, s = 32.2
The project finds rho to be 27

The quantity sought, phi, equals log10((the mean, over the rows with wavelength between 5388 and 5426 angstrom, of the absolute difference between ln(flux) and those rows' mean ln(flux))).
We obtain -1.44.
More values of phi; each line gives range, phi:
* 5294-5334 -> -1.39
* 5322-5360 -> -1.24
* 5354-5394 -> -1.36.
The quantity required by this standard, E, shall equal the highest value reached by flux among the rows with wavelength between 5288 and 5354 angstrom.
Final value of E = 35.6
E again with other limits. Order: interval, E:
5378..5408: 33.7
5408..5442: 34.1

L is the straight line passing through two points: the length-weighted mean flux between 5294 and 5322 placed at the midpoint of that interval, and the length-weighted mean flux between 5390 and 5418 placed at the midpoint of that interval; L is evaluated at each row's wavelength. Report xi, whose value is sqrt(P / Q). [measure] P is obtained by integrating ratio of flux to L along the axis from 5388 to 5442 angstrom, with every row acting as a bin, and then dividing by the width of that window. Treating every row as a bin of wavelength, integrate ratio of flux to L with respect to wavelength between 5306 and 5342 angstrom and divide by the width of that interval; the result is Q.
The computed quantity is 1.02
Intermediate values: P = 1.02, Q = 0.97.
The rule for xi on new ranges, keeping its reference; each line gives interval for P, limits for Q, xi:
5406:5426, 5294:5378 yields 1.00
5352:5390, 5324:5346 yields 1.04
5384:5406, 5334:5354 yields 1.00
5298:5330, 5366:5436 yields 0.99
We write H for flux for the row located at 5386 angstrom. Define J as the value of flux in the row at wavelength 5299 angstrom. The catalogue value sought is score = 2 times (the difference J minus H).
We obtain -1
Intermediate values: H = 31.5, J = 31.2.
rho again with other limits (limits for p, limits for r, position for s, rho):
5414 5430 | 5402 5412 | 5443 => 23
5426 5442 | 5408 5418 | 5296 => 42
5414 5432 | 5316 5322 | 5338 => 185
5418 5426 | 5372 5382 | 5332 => -15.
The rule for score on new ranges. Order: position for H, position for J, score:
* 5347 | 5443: 4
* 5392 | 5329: -6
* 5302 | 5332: -4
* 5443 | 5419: -1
